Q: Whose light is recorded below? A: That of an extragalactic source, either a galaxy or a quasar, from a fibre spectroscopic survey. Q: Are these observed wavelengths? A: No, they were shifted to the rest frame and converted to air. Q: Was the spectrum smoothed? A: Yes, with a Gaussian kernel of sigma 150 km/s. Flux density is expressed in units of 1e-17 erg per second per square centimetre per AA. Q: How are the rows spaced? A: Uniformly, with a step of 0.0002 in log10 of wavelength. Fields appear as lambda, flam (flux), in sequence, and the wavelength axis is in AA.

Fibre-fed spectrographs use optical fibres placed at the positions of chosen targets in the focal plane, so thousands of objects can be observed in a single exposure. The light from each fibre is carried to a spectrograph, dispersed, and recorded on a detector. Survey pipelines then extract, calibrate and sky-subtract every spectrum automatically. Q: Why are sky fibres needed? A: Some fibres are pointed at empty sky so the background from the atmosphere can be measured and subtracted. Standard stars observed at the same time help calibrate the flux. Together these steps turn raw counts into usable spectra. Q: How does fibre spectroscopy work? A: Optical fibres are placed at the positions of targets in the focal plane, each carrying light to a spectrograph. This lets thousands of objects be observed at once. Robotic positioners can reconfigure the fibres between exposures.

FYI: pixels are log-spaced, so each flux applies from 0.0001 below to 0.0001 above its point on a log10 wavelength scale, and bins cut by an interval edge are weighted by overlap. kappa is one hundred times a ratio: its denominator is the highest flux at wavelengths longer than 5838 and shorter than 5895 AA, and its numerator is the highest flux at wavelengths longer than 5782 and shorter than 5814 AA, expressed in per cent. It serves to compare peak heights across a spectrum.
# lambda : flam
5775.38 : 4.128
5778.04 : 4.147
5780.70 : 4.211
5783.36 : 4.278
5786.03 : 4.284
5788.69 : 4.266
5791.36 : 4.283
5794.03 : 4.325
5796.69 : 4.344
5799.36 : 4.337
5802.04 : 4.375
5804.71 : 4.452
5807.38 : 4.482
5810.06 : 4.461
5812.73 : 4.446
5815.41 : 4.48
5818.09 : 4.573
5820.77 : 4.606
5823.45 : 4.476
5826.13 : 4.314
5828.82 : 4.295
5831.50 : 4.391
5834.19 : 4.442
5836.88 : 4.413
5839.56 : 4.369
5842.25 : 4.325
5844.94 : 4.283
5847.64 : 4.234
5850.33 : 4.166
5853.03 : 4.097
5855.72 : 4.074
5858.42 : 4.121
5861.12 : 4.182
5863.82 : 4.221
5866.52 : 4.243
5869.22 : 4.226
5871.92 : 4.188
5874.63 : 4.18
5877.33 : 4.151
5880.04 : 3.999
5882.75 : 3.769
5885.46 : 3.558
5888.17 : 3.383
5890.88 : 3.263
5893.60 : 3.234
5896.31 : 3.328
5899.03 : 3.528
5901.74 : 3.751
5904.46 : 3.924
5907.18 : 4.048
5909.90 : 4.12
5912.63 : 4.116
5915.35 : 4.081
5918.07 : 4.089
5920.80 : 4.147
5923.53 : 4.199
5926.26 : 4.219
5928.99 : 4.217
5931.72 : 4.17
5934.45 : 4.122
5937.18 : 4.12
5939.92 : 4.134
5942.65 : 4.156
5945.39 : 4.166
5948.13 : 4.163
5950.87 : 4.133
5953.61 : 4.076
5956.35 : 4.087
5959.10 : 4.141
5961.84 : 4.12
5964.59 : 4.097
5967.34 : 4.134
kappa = 103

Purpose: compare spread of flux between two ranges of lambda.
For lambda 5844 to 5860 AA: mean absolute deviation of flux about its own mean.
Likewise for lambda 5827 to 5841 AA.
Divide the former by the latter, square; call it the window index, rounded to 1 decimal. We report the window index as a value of 2.7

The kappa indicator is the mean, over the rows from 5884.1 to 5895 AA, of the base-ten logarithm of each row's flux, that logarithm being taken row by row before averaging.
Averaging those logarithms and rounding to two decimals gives 0.53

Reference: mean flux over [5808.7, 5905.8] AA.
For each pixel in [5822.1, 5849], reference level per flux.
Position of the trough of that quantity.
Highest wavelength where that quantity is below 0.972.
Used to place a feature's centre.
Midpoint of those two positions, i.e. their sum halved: 5835.5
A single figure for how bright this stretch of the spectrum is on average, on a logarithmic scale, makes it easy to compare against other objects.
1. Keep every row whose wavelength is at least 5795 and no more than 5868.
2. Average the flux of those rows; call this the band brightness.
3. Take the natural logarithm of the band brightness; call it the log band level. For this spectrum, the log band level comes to 1.47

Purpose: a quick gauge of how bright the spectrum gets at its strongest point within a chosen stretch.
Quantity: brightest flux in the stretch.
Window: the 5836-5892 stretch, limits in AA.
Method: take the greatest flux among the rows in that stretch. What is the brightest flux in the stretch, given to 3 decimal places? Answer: 4.413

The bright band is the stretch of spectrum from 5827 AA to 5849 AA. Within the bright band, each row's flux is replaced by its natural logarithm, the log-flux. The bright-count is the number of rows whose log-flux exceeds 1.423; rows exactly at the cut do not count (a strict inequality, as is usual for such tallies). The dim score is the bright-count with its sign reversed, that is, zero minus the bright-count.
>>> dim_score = -8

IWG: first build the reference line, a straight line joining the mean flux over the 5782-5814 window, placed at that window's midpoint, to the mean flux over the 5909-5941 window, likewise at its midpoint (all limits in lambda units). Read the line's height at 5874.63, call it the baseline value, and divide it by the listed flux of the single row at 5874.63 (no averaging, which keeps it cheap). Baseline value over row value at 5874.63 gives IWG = 1.012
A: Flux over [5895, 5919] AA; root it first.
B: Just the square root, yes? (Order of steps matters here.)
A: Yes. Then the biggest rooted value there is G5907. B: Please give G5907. 2.03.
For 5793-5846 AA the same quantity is 2.15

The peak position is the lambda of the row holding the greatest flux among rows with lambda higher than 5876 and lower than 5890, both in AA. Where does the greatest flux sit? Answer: 5877.33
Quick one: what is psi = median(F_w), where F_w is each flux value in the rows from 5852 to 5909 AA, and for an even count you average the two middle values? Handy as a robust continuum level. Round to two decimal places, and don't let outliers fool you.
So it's 4.05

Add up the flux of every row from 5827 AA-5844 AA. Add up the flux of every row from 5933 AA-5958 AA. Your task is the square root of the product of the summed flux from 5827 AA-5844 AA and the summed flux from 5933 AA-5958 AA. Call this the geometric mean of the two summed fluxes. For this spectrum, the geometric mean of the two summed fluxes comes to 31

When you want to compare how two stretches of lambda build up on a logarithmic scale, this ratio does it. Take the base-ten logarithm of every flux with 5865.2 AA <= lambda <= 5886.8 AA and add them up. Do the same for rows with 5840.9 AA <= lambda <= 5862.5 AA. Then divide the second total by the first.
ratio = 1.03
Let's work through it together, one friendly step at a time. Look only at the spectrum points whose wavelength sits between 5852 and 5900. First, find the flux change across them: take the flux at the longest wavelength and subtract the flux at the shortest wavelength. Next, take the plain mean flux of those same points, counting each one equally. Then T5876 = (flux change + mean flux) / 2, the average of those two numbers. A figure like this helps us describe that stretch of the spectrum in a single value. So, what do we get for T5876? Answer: 1.65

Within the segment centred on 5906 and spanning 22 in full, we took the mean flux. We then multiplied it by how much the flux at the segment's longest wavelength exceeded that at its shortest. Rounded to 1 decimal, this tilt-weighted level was 2.9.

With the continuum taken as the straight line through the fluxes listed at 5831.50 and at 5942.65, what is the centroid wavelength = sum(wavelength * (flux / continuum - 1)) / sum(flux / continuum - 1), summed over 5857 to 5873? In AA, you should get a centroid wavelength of 5863.9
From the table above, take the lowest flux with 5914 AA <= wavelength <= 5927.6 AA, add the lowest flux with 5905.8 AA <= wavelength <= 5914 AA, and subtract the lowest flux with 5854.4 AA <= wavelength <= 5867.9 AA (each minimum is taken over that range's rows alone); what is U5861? 4.1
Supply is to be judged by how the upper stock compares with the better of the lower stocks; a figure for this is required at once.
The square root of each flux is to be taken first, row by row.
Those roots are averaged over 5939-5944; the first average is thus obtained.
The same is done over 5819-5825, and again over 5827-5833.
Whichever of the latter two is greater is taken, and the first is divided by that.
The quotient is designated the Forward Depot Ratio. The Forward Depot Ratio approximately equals 0.96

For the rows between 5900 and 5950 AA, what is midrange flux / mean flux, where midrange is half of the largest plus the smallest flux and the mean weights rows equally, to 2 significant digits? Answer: 0.97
